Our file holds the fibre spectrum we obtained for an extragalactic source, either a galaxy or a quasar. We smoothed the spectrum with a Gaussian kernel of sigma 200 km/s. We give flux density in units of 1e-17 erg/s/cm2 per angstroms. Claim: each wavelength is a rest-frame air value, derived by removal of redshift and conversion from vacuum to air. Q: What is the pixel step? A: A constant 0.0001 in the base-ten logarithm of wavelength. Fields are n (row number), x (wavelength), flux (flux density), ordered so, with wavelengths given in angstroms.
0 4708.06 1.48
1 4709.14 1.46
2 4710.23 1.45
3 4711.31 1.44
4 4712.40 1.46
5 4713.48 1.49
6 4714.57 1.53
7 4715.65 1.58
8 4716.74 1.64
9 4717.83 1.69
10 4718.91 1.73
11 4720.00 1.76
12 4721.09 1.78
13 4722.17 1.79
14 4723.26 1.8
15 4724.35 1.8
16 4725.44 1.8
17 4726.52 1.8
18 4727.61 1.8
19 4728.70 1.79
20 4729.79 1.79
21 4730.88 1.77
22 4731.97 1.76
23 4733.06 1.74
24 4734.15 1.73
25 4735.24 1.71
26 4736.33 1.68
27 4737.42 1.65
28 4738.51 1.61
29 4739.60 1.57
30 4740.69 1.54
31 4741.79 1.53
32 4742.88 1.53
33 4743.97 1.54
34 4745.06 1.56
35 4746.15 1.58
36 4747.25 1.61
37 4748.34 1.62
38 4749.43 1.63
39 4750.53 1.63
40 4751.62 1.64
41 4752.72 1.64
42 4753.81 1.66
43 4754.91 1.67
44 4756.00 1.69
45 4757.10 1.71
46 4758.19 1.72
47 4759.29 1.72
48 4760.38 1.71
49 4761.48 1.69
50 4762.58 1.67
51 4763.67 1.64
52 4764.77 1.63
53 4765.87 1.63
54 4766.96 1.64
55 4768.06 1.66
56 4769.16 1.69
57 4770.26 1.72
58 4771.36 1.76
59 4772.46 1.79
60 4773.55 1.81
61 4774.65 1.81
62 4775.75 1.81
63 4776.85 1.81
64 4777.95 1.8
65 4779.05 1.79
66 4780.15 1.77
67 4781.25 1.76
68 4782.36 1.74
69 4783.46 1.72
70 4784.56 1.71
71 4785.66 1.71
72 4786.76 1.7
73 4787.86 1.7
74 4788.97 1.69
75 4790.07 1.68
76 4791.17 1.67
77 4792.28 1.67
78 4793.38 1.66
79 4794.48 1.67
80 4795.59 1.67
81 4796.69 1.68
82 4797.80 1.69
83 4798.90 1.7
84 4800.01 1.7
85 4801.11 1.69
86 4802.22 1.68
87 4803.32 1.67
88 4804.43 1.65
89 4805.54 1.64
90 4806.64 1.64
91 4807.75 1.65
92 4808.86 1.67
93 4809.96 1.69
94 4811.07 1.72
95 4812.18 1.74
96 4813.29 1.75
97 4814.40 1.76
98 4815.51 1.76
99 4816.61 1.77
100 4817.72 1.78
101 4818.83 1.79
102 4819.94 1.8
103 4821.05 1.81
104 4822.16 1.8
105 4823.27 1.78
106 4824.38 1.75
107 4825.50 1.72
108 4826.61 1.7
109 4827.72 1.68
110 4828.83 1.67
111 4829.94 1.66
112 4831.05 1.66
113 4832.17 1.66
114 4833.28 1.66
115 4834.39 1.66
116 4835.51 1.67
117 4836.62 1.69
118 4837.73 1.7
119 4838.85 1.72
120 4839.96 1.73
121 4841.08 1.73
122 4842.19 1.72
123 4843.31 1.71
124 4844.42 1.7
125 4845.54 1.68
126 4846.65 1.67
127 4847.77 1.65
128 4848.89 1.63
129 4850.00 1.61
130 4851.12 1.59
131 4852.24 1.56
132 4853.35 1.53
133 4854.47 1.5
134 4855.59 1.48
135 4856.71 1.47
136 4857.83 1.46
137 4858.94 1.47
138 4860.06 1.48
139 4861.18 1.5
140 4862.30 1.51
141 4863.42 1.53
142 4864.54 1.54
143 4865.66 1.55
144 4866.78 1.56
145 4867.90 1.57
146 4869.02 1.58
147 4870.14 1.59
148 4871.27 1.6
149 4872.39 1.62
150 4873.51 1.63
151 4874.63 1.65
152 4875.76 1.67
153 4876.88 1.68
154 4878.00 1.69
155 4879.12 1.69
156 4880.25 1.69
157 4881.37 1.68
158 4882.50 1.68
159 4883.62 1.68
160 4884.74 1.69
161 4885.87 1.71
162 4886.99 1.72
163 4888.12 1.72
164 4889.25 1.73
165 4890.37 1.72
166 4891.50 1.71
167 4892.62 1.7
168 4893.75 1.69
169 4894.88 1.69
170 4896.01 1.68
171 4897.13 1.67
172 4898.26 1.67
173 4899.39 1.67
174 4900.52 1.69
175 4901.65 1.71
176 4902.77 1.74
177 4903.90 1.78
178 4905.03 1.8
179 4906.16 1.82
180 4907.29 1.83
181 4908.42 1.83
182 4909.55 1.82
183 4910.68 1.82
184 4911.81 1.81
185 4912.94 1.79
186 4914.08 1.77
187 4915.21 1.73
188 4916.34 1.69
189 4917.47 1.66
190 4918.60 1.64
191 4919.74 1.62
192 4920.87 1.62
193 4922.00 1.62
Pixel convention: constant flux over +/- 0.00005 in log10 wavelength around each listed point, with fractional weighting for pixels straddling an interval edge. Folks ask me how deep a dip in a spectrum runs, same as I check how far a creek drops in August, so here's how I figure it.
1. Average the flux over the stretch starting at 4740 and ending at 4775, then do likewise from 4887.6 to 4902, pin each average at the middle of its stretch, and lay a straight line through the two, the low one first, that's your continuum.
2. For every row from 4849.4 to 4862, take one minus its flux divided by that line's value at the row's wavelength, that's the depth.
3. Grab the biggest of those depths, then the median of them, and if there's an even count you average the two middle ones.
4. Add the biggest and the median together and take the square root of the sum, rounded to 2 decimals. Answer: 0.49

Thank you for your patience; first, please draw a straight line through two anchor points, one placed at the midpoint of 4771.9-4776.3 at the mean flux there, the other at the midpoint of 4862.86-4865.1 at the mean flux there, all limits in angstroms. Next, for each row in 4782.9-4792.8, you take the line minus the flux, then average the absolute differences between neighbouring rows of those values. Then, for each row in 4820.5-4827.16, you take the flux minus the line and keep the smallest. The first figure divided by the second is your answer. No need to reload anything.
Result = 0.10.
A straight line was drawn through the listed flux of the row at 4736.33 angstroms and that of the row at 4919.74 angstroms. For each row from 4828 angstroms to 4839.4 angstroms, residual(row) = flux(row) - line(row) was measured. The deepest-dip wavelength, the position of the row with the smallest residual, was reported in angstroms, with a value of 4829.94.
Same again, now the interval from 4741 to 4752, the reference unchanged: 4741.79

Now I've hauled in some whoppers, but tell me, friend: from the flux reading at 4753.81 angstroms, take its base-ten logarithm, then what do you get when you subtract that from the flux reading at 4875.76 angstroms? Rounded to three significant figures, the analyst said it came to 1.45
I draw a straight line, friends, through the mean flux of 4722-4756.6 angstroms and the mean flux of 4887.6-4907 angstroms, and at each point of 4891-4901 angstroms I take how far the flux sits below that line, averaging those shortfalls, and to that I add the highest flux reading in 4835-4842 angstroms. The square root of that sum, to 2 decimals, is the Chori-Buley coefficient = 1.33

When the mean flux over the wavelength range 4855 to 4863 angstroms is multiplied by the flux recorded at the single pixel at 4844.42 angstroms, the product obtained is 2.52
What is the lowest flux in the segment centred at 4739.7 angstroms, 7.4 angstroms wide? 1.53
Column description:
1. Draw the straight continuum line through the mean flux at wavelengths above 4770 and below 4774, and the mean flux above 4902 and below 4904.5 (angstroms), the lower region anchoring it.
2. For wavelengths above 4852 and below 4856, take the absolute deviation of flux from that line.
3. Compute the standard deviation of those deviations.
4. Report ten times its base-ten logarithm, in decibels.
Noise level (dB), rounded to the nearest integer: -15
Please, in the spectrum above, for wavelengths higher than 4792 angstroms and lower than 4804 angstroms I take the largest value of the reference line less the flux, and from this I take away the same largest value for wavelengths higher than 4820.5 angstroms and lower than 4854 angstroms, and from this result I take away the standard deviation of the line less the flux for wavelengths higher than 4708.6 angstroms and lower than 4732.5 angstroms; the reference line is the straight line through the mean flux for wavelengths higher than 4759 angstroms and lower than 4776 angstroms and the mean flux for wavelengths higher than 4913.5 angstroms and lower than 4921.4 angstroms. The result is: -0.26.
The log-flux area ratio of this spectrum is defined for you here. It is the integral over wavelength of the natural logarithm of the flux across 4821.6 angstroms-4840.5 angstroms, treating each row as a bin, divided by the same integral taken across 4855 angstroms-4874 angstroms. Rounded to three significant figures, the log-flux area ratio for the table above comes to 1.23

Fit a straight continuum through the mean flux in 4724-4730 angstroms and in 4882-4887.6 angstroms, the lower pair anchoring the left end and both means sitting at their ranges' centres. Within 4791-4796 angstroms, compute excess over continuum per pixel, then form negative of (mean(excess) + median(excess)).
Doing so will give 0.17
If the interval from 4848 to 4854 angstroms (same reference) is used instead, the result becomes 0.26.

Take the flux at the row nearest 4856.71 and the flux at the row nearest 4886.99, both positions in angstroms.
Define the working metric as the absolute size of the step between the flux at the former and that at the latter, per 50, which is 0.005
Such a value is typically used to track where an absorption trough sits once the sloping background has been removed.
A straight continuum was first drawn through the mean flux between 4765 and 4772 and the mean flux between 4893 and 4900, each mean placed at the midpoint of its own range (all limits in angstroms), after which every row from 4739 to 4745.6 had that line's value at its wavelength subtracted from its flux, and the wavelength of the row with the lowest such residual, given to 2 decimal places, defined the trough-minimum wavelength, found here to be 4741.79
